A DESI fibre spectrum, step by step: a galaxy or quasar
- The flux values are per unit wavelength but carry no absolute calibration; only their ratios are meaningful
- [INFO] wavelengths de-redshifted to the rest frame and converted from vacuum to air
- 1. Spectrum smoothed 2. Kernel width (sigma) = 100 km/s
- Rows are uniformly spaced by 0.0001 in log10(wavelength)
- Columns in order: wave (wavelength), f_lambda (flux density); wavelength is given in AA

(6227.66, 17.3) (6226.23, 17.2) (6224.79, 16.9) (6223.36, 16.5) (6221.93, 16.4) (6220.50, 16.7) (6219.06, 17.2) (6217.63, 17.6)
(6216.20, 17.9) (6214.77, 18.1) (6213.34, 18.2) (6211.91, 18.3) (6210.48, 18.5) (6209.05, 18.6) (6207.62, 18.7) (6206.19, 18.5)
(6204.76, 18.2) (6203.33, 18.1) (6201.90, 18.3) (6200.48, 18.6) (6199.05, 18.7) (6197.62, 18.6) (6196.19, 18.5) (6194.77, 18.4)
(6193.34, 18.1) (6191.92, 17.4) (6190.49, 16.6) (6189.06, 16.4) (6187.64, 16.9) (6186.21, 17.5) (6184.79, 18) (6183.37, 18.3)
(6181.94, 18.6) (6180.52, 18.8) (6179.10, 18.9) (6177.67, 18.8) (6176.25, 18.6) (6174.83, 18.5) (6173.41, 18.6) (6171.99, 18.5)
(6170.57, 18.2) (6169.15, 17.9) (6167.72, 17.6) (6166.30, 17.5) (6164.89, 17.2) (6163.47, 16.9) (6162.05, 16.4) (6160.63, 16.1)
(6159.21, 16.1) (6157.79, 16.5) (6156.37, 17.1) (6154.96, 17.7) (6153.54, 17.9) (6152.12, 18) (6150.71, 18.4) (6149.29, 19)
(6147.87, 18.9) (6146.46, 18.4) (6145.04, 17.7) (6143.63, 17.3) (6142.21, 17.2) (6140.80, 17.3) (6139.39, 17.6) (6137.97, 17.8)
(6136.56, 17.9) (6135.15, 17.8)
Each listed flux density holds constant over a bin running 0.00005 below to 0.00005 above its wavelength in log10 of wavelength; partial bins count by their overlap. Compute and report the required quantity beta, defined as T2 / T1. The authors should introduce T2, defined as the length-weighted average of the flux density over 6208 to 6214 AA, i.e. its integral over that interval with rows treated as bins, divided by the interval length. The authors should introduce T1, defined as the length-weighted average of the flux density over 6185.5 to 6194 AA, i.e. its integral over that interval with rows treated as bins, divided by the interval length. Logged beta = 1.07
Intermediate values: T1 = 17.1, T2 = 18.4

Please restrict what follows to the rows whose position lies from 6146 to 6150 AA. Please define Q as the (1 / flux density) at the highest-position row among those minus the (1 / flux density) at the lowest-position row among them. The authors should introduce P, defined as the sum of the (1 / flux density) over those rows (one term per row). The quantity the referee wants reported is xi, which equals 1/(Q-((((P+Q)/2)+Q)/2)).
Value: -25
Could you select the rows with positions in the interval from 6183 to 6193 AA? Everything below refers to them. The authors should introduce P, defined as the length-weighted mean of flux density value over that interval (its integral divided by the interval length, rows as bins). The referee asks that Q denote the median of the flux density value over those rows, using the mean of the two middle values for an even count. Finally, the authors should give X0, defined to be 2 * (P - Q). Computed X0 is -0.19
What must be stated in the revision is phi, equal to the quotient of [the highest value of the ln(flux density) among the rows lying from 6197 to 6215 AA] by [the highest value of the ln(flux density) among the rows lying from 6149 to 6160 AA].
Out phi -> 0.99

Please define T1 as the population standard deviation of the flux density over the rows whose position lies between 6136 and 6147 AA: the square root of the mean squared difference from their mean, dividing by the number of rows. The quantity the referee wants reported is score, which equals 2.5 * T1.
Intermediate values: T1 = 0.4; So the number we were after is 0.9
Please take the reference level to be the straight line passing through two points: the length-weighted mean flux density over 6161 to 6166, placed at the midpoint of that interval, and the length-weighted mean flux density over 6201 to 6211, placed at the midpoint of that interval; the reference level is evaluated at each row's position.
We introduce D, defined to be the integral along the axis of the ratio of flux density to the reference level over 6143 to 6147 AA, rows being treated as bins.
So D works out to 4.40 AA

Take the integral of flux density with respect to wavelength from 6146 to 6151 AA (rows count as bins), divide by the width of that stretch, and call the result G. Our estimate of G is 18.7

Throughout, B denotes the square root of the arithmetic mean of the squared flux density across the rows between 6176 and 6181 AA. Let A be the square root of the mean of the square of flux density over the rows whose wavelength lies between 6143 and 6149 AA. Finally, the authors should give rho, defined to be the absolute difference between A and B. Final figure 0.7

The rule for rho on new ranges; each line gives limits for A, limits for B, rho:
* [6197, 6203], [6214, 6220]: 0.8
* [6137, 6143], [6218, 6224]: 0.8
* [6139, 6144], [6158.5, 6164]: 1.0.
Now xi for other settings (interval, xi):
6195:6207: -9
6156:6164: -11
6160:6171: -8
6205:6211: -19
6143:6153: -10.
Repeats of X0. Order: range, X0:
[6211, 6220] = -0.27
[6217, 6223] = -0.03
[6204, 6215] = -0.01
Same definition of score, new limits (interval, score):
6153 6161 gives 1.8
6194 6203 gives 0.3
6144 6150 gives 1.3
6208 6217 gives 0.6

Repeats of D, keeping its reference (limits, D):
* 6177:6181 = 4.32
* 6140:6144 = 4.30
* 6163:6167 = 4.08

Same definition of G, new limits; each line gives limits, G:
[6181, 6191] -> 17.5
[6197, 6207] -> 18.4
